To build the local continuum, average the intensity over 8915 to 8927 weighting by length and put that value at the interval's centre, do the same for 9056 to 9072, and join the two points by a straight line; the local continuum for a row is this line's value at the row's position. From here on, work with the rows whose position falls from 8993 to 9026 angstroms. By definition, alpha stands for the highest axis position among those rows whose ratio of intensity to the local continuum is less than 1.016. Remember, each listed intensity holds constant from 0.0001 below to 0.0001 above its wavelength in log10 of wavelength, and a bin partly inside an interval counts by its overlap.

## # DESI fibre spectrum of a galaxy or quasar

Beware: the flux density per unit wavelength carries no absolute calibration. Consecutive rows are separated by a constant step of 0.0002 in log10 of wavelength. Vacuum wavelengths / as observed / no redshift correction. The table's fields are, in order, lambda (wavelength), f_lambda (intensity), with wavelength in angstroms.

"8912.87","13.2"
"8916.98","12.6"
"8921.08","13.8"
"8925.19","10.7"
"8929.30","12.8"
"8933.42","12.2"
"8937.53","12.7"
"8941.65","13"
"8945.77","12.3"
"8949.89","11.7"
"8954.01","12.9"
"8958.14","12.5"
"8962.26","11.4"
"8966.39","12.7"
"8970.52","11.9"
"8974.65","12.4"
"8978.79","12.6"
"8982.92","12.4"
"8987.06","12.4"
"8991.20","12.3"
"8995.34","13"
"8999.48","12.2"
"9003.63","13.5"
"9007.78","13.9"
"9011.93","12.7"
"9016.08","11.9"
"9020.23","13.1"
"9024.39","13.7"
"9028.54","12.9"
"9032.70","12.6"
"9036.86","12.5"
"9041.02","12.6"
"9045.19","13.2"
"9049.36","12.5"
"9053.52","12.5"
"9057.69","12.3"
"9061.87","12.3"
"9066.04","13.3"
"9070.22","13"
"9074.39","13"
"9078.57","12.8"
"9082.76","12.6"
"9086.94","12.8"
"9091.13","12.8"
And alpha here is 9016.08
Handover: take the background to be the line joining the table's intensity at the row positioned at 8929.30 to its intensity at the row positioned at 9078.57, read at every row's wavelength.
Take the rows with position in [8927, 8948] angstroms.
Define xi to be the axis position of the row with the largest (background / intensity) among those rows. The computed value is 8933.42 angstroms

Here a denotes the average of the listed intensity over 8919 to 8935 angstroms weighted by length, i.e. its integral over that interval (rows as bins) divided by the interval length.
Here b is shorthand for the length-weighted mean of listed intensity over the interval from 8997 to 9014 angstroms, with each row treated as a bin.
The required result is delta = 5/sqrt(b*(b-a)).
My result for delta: 1.7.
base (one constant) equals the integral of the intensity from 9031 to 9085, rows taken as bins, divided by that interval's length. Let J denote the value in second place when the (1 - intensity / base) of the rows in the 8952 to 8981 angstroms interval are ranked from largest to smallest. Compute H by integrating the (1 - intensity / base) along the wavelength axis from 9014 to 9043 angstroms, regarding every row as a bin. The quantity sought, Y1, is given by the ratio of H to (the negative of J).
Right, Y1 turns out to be 2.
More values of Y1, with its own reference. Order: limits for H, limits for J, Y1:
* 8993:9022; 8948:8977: 5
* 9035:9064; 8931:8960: -9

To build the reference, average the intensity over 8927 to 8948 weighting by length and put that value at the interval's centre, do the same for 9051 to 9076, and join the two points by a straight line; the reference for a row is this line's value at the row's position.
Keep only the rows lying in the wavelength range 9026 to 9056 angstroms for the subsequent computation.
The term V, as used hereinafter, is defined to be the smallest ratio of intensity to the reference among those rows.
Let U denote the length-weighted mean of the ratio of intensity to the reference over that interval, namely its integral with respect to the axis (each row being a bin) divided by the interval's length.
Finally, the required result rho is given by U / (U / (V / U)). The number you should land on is 0.98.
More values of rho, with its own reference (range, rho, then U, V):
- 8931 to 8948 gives 0.97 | 0.998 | 0.971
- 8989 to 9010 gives 0.94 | 1.026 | 0.965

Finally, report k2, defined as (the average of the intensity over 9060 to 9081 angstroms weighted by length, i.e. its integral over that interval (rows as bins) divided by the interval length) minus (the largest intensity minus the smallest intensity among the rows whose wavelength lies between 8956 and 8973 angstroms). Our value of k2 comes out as 11.6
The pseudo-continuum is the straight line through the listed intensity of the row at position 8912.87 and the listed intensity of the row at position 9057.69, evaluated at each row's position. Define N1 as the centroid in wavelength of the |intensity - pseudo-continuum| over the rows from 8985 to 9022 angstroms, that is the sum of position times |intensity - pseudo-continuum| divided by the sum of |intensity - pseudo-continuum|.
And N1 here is 9005.4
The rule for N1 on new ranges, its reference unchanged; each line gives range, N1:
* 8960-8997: 8974.1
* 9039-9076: 9061.8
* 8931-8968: 8950.5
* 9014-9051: 9029.1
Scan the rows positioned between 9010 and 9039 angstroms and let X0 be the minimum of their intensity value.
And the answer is 11.9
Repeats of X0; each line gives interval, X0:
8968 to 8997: 11.9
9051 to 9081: 12.3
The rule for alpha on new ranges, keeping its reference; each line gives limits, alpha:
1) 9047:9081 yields 9078.57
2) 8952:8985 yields 8982.92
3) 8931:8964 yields 8962.26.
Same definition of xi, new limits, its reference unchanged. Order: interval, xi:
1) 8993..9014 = 8999.48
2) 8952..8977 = 8962.26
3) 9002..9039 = 9016.08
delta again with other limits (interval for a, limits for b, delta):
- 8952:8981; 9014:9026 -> 1.9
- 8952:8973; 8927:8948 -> 2.6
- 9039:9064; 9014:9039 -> 3.0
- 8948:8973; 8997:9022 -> 1.7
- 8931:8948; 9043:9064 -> 10.9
